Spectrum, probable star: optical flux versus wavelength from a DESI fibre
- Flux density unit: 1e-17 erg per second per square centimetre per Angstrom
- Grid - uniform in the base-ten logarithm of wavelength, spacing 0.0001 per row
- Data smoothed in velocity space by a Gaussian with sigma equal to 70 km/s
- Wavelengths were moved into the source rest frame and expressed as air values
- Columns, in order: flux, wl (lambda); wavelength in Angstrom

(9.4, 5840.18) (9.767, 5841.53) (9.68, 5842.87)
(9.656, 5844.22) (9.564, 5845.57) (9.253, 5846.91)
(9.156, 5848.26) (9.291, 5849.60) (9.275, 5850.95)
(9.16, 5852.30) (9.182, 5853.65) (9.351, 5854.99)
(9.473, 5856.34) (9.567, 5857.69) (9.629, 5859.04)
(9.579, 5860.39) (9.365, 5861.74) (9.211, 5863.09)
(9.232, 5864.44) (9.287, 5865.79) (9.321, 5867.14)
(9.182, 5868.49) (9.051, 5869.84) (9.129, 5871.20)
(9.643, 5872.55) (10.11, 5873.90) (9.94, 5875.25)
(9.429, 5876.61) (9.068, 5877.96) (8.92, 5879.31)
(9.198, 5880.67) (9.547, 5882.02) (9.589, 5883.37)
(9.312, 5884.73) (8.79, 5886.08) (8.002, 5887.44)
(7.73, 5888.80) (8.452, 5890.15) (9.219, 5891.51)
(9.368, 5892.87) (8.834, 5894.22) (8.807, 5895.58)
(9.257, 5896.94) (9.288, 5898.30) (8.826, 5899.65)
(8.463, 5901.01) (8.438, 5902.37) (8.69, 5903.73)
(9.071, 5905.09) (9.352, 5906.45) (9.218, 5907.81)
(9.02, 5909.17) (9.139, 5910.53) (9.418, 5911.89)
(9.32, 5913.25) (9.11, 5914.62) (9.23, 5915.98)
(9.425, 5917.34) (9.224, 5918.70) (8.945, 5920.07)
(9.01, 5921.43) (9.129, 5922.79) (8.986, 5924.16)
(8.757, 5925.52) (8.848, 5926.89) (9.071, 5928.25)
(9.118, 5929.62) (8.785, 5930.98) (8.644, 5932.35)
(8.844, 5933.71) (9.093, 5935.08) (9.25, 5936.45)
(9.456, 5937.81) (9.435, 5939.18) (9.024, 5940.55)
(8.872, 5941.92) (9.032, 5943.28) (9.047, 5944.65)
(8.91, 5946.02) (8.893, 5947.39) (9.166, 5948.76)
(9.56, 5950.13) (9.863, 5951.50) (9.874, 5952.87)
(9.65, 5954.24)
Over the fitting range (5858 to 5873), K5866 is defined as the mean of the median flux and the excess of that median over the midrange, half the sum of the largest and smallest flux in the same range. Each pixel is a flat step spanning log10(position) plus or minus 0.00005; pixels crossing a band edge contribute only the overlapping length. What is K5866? 4.61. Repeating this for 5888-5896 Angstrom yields 4.55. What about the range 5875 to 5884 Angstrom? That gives 4.71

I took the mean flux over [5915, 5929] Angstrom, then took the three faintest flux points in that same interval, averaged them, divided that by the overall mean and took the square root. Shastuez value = 0.988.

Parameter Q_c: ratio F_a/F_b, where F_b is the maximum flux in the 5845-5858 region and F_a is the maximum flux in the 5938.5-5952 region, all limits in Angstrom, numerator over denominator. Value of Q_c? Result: 1.03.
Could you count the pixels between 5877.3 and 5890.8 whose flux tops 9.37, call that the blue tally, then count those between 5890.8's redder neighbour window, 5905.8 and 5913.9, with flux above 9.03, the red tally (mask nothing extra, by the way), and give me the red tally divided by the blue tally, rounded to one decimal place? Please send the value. 2.5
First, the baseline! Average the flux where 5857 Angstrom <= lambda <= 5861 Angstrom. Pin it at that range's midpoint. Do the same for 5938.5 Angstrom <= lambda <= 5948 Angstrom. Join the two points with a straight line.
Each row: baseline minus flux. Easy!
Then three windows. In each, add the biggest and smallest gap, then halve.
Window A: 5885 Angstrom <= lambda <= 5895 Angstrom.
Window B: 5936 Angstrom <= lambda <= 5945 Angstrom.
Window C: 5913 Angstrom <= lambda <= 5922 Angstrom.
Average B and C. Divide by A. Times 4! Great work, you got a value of -0.2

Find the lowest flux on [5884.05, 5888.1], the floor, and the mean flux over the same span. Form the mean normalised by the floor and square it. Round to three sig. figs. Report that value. 1.18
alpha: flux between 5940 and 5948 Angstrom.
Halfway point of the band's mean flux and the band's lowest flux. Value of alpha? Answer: 8.9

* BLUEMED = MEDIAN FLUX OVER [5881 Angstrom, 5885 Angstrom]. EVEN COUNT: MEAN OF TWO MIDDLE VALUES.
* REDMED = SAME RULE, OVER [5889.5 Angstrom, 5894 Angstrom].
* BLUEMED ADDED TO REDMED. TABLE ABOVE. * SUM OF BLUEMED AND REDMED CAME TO 18.77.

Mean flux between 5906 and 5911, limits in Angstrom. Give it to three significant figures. 9.18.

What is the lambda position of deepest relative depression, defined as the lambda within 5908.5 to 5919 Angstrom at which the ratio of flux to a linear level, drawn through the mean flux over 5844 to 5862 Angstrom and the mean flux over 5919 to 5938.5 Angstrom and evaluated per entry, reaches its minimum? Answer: 5909.17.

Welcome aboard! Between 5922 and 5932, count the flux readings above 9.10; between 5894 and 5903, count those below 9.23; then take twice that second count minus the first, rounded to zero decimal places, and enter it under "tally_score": 8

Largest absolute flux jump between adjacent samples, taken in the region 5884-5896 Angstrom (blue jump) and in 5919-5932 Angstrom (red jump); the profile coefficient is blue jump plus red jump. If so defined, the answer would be 1.12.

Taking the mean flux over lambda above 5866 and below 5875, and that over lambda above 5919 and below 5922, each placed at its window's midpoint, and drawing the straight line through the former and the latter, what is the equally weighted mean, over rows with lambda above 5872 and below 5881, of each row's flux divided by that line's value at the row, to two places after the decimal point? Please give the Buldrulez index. 1.01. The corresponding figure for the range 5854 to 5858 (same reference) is 0.99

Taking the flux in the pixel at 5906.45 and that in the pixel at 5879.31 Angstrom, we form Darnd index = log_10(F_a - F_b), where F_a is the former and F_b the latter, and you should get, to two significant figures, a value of -0.36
